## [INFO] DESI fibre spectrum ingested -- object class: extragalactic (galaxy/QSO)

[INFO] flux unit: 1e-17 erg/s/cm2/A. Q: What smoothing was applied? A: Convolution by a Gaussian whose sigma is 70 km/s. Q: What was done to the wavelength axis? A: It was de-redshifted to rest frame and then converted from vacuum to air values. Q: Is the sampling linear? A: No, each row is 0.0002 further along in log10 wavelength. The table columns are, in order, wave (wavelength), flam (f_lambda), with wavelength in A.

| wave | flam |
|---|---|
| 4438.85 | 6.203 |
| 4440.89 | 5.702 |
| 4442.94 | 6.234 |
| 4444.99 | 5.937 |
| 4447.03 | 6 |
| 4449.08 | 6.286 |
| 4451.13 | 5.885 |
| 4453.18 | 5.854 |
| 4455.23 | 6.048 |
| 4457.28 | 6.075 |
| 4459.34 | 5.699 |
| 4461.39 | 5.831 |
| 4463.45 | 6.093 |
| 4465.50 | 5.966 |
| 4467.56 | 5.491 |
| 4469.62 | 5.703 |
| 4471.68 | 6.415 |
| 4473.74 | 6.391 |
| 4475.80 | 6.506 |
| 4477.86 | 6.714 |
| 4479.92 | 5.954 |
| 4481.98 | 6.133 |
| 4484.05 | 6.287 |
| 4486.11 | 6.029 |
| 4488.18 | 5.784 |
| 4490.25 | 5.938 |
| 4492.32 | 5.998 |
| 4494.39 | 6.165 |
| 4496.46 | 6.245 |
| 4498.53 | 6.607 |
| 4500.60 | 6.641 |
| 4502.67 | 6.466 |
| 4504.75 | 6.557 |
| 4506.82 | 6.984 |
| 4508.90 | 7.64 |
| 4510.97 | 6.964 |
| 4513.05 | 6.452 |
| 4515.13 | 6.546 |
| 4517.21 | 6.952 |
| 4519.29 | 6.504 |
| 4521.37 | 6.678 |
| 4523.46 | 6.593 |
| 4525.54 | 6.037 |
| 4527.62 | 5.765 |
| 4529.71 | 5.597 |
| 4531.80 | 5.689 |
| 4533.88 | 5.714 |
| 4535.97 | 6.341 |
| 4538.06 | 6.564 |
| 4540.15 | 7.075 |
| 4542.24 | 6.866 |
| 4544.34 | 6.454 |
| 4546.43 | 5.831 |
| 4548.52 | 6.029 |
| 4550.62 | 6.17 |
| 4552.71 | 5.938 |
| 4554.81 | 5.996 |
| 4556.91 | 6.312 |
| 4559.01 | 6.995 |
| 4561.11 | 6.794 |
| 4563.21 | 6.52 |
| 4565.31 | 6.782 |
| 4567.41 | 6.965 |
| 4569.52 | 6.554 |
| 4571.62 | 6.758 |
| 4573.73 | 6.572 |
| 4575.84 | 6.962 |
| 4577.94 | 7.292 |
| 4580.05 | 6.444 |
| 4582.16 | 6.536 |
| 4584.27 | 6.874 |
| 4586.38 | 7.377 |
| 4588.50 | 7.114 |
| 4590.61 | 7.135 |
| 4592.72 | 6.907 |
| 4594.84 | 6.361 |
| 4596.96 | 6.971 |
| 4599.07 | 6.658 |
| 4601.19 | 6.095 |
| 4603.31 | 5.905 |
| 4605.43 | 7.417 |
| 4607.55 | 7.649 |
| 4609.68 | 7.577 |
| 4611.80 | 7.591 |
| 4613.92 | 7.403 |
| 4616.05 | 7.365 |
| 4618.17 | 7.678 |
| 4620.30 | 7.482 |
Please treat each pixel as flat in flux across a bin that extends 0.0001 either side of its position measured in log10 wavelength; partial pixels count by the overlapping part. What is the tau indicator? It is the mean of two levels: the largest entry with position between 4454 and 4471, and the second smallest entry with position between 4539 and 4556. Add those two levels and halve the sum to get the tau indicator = 6.02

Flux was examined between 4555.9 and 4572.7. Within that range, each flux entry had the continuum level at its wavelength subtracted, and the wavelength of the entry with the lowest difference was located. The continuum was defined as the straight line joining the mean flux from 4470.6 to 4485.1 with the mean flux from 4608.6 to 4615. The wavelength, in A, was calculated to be 4556.91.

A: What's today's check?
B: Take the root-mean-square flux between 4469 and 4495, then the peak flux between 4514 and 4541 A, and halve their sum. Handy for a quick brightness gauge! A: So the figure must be 6.62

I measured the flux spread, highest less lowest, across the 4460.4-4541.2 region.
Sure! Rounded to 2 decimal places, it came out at 2.15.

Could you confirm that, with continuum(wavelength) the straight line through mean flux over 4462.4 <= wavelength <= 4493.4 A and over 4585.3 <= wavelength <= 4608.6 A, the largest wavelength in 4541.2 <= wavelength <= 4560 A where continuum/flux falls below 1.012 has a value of 4559.01 A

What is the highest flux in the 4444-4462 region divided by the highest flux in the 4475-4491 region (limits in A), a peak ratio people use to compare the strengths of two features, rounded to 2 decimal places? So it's 0.94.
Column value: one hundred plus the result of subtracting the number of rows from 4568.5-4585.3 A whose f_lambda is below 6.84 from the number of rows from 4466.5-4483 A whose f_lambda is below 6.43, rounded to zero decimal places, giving 101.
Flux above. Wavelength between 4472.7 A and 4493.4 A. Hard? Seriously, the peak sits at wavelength 4477.86 A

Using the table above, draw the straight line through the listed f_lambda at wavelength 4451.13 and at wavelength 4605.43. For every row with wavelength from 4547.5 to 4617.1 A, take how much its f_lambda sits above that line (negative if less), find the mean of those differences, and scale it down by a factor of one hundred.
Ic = -0.0040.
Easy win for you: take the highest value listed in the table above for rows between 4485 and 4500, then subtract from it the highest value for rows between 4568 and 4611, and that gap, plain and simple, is -1.04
